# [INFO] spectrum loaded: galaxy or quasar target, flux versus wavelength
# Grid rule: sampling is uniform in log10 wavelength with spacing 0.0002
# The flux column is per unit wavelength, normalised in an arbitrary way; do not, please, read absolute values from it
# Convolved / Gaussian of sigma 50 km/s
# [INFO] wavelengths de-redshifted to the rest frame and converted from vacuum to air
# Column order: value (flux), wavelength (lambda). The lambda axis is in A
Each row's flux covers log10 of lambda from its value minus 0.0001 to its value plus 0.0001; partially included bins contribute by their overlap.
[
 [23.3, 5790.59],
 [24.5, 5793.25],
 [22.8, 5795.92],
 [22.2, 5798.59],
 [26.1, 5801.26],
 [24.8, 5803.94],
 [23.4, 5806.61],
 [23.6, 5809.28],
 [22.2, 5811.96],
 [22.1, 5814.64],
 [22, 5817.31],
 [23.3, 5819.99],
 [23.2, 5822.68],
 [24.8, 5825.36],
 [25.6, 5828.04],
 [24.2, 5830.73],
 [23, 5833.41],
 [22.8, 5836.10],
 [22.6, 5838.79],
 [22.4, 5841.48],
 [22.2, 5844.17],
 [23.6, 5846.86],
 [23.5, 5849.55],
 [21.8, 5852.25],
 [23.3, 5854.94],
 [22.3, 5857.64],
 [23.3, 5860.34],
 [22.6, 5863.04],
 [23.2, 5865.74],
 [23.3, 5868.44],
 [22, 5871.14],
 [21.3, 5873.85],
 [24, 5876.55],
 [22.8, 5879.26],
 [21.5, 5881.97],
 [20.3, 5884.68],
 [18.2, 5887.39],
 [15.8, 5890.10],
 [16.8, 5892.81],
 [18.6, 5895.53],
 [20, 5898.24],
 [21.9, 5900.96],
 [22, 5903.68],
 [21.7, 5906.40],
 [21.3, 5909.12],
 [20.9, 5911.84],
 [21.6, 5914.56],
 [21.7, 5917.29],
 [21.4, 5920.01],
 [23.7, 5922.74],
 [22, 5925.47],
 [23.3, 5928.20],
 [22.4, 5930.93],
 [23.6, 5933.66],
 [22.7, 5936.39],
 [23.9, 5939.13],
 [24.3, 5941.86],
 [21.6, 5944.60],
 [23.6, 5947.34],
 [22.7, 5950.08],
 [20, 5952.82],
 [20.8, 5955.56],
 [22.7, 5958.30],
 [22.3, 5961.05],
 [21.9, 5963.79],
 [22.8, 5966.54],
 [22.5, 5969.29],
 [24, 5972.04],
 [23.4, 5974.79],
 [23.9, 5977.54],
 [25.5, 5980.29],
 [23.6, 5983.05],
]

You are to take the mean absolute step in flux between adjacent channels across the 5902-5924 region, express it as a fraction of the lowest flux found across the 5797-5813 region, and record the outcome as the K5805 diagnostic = 0.029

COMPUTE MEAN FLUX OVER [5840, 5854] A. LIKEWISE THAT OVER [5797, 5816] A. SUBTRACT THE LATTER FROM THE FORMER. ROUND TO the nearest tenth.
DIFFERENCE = -0.8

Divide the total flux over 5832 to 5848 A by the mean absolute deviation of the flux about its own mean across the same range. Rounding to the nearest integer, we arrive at 373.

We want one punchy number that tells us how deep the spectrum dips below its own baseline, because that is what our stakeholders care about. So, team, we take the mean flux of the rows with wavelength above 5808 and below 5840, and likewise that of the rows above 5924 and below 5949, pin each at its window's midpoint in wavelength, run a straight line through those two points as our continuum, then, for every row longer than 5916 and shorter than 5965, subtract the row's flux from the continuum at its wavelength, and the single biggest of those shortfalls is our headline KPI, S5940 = 3.0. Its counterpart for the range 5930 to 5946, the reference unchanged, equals 1.4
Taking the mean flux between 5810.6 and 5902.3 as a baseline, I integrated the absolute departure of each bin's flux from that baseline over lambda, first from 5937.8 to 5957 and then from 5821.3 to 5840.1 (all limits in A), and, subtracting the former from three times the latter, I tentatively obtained 67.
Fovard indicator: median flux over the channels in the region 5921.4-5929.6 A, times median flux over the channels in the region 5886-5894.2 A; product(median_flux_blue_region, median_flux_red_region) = 391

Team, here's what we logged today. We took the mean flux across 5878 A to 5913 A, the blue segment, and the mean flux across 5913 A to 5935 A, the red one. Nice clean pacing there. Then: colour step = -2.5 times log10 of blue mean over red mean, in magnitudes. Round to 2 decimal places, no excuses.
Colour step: 0.12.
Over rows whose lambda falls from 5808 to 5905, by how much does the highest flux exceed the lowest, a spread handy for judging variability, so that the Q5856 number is 9.8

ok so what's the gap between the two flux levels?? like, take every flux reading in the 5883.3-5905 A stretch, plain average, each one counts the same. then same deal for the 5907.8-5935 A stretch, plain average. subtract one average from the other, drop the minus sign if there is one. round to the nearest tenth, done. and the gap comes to 3.0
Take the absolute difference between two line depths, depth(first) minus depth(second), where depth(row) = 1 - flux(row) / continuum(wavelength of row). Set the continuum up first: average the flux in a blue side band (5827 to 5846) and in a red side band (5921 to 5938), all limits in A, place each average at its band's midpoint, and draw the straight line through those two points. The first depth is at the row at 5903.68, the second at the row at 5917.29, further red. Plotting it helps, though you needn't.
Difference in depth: 0.011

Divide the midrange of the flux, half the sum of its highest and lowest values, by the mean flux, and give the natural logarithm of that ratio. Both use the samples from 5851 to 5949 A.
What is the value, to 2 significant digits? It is -0.084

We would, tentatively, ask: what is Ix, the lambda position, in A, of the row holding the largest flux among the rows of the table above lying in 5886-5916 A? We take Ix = 5903.68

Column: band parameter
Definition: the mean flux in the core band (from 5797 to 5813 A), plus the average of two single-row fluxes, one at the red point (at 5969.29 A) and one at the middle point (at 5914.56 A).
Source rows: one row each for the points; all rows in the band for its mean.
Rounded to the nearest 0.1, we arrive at 45.8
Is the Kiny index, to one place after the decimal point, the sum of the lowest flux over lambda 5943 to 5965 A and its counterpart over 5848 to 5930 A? 35.8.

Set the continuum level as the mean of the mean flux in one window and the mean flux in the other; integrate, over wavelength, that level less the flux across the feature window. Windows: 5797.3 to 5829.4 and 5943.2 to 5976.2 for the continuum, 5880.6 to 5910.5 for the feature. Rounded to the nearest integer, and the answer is 94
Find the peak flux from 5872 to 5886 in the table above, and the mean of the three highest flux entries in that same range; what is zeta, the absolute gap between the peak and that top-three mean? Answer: 1.23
